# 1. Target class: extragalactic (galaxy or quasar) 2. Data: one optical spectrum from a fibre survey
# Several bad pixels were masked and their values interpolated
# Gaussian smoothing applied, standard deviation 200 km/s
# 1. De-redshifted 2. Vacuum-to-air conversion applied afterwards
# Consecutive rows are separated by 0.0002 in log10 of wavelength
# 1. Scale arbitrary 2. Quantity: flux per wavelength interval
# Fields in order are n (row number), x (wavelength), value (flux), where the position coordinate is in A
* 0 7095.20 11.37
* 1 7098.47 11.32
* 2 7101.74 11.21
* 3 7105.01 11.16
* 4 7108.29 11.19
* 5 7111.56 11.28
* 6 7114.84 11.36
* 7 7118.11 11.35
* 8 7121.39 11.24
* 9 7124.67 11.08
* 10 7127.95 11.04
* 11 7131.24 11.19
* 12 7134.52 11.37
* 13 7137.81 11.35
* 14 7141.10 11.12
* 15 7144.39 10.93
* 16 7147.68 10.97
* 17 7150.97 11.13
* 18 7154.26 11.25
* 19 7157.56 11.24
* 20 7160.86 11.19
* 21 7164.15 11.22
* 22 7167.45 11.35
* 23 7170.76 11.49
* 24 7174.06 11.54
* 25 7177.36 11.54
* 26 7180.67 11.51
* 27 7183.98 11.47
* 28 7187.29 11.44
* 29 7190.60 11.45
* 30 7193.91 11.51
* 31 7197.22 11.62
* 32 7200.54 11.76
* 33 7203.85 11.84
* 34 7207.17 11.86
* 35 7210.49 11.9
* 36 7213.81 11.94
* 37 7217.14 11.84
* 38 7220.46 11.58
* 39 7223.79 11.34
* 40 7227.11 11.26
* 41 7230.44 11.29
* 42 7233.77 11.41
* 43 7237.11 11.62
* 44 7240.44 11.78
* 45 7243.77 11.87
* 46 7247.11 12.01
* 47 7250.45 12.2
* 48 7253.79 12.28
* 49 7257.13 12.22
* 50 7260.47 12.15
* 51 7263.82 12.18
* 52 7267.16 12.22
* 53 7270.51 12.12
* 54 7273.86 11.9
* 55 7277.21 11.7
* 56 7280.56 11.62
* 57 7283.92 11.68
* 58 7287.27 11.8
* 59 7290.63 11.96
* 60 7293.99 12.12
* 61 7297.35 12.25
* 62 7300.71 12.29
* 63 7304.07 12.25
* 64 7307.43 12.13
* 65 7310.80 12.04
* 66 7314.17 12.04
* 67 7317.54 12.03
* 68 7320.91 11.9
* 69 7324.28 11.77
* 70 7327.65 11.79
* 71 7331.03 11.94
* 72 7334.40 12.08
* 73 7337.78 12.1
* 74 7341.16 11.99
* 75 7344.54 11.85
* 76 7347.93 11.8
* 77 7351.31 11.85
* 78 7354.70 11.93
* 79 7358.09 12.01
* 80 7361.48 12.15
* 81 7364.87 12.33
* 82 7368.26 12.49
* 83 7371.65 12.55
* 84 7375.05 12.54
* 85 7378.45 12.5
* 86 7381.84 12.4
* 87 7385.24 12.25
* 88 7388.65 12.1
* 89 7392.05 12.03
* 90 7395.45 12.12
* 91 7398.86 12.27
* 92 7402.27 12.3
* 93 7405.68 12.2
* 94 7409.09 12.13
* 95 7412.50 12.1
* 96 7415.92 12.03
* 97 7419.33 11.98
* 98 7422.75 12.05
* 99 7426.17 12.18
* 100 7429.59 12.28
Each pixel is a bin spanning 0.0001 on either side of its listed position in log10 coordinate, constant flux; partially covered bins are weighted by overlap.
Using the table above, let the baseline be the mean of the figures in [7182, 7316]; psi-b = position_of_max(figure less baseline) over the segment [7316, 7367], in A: 7364.87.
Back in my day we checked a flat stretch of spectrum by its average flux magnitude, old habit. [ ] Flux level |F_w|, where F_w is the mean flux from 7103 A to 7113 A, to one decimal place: 11.2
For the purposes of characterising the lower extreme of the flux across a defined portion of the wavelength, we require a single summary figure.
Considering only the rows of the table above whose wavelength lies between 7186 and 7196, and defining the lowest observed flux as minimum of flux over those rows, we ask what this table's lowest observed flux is 11.44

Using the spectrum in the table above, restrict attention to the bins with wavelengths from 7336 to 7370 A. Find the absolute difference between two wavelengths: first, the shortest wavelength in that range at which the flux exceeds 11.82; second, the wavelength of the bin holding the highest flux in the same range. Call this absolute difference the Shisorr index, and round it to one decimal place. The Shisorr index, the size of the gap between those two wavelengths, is 30.5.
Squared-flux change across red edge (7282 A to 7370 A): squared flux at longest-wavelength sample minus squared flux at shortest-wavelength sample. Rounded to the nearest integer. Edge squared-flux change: 20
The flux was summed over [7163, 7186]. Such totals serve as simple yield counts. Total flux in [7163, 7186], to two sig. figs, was 80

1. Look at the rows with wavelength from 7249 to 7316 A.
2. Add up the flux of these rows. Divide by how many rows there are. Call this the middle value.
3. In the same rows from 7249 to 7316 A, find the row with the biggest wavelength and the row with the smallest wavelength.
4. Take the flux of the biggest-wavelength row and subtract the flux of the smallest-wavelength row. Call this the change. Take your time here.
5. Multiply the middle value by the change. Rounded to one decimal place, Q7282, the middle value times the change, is -1.9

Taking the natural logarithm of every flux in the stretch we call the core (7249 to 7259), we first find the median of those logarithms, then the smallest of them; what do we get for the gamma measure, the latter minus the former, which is -0.0016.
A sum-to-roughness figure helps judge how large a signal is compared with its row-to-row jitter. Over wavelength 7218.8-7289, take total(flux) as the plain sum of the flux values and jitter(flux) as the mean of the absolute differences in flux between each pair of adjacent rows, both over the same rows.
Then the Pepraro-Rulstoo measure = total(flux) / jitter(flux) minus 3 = 2137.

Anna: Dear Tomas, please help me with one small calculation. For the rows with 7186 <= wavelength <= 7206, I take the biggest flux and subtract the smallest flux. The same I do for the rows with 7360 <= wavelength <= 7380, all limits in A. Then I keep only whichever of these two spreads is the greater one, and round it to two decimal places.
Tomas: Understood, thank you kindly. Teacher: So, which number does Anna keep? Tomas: 0.40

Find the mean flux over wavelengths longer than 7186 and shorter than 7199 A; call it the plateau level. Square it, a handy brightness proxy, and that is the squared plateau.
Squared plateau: 132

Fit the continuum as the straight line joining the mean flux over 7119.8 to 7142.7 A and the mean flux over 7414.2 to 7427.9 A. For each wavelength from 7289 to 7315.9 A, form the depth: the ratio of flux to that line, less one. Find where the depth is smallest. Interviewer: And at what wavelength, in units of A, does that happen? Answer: 7290.63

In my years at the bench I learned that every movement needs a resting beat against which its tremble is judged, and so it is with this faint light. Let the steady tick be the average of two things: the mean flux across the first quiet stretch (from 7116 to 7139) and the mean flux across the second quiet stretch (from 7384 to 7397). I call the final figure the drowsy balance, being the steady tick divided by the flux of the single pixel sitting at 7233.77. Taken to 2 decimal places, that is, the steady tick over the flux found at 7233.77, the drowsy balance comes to 1.02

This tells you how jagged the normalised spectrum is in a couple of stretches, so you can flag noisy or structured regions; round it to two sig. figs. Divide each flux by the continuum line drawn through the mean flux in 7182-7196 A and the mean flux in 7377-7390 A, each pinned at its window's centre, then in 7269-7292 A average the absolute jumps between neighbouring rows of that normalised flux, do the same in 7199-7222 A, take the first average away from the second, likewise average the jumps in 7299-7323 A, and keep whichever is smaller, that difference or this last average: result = -0.0045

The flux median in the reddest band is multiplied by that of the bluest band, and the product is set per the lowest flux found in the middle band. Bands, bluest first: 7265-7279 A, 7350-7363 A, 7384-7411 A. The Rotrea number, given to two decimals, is 12.33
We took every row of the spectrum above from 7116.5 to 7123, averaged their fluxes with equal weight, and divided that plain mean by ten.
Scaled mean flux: 1.13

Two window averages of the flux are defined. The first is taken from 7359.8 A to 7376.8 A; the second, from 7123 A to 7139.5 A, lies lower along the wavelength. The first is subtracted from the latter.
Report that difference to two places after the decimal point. -1.21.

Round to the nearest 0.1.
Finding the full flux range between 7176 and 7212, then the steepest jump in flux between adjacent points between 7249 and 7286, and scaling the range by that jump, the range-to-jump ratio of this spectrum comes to 2.1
